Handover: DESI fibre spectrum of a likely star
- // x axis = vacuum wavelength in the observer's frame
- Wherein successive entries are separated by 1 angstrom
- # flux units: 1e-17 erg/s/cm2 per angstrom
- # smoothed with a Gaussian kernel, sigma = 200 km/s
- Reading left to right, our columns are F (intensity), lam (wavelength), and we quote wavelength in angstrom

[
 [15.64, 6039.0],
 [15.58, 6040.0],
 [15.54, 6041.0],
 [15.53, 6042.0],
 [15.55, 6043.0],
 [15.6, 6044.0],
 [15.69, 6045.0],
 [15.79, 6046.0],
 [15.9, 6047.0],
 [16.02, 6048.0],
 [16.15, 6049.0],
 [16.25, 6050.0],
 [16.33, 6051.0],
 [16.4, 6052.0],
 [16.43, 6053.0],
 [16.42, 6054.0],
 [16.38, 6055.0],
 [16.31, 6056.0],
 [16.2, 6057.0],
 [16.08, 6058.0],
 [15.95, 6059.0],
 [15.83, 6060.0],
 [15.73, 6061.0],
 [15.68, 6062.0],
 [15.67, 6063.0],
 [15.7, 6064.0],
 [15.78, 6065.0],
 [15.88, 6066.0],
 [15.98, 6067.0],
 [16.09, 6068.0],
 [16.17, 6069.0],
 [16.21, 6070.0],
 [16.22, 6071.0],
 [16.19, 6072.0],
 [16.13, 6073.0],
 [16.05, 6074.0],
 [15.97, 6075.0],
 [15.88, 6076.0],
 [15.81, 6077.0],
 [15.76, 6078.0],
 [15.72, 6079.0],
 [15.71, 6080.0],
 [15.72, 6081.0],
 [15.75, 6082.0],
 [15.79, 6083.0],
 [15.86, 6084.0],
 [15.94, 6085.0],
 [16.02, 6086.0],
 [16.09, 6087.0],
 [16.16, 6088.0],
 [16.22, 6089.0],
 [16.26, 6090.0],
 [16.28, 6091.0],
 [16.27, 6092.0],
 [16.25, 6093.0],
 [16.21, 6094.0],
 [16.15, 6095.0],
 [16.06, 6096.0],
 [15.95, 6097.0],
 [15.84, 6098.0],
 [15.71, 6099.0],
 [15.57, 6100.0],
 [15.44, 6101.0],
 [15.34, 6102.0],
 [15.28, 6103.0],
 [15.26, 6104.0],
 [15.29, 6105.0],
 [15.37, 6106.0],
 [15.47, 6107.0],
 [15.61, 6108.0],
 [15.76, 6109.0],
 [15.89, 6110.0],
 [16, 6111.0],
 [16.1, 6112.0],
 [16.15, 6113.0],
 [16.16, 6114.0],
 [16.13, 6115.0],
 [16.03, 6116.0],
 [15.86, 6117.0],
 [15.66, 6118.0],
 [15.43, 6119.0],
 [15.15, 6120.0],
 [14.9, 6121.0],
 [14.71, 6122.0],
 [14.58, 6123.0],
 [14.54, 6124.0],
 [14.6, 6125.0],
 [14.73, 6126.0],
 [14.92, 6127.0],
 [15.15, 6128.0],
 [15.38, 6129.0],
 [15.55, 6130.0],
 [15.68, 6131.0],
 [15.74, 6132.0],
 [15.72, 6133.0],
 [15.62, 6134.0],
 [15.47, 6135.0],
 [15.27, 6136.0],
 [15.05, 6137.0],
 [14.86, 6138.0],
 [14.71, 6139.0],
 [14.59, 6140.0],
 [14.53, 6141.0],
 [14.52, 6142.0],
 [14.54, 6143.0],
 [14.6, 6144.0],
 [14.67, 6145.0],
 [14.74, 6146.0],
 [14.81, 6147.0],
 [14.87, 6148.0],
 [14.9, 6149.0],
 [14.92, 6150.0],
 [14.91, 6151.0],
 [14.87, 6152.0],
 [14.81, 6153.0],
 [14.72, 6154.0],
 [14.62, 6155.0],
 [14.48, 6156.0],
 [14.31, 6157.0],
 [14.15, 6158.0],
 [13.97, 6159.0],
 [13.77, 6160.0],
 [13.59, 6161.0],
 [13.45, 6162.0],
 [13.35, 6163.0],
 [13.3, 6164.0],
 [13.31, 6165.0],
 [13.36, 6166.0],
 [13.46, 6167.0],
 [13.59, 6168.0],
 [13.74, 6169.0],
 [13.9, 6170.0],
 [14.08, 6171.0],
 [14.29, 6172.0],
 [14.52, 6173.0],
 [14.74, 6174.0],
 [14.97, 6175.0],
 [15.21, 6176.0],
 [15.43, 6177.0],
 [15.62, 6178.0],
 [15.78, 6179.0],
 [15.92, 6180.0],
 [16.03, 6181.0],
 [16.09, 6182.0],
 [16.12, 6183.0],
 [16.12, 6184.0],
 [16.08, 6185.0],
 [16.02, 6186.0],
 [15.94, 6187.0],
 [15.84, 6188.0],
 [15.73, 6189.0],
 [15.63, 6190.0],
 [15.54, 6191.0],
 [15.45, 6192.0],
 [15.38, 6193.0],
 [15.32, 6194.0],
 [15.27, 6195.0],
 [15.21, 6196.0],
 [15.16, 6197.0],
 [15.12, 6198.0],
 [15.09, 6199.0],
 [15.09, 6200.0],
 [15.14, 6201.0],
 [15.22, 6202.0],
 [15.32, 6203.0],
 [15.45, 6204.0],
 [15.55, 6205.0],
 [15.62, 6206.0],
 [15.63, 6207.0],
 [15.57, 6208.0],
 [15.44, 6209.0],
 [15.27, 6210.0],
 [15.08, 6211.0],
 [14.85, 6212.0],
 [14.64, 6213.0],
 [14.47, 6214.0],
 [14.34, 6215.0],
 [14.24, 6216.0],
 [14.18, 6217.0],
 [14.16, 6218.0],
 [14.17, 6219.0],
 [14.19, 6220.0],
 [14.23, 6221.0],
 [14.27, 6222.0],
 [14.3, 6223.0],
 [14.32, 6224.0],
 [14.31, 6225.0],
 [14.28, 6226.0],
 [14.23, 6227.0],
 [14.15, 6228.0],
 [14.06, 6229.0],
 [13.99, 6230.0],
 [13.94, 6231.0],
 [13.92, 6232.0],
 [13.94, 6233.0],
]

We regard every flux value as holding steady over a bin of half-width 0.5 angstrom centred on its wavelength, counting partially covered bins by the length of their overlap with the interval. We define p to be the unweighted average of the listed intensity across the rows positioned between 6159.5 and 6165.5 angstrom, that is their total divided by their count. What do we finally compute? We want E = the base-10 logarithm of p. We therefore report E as 1.13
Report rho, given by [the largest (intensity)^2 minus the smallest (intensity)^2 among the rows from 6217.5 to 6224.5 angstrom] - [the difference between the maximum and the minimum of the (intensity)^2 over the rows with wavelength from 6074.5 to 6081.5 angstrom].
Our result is -4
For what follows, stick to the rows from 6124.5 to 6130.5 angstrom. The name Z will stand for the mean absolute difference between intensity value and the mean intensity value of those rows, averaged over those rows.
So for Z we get 0.305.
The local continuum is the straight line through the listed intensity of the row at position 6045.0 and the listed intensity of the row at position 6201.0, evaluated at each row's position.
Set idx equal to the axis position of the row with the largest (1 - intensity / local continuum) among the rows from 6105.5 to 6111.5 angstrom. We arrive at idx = 6106.0 angstrom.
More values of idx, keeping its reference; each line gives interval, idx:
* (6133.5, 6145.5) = 6142.0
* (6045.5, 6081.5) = 6063.0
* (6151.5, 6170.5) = 6164.0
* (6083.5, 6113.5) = 6104.0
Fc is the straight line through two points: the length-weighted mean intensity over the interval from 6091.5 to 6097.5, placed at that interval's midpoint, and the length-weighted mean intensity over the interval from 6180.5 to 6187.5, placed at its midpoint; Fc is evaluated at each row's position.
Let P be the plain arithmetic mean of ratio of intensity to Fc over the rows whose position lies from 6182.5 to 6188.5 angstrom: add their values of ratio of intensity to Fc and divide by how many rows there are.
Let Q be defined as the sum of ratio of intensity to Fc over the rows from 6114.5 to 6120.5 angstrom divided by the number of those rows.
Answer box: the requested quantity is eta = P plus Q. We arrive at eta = 1.97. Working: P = 1.00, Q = 0.97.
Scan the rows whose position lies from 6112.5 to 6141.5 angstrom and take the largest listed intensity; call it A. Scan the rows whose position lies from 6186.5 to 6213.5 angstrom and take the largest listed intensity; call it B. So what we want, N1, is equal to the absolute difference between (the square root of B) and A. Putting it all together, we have 12.2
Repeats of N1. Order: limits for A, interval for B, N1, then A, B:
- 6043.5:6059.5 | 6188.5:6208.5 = 12.5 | 16.43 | 15.73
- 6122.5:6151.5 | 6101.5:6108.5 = 11.8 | 15.74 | 15.61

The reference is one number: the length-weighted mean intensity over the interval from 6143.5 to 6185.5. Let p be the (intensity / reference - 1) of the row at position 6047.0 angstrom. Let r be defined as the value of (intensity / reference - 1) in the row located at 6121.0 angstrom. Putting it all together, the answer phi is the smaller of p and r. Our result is 0.019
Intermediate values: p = 0.09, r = 0.02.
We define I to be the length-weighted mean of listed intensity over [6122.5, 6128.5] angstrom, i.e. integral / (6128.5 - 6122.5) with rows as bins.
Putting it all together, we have 14.8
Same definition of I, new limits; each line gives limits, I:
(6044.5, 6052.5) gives 16.1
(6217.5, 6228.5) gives 14.2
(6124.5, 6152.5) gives 15.0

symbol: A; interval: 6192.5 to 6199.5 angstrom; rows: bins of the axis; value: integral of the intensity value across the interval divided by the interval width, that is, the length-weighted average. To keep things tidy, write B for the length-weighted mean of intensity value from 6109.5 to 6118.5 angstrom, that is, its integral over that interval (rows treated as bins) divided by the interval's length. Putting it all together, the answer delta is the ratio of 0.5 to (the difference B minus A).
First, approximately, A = 15.2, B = 16.0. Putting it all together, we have 0.6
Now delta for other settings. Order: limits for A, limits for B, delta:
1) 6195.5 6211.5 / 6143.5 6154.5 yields -1.0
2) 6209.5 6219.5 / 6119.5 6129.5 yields 1.5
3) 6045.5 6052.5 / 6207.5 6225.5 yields -0.3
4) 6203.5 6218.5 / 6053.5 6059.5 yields 0.4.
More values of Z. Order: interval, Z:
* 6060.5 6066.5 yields 0.060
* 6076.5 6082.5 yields 0.028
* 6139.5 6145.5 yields 0.045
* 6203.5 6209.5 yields 0.066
